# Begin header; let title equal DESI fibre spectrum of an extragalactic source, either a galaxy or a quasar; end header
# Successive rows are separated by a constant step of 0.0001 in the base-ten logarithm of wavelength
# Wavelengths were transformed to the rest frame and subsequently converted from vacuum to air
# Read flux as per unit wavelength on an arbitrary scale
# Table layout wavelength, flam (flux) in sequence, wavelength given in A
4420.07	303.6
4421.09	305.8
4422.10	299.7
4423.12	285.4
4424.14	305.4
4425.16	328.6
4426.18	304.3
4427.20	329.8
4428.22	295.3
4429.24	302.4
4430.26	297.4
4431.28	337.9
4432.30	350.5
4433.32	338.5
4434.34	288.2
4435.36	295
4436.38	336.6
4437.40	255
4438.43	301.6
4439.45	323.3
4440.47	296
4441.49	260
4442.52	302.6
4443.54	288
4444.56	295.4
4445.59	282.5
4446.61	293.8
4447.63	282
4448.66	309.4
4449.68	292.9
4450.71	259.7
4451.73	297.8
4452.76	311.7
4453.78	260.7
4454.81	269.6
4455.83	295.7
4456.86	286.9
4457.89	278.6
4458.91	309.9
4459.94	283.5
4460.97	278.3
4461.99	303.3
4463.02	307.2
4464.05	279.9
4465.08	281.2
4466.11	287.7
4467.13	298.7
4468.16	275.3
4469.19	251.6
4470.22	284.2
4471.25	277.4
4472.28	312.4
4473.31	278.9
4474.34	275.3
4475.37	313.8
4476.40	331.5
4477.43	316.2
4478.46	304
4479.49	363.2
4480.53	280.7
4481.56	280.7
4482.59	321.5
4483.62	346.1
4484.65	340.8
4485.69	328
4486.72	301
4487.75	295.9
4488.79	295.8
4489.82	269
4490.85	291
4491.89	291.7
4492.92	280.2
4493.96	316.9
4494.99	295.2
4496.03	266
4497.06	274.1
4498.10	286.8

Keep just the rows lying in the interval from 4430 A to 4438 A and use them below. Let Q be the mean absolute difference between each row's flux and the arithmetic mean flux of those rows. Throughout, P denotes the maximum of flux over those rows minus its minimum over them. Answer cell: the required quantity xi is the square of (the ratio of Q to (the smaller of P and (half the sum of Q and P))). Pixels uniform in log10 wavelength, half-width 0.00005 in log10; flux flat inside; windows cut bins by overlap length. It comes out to 0.21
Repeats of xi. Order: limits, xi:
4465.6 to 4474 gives 0.12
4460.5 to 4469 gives 0.25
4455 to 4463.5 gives 0.27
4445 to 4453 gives 0.15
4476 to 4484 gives 0.18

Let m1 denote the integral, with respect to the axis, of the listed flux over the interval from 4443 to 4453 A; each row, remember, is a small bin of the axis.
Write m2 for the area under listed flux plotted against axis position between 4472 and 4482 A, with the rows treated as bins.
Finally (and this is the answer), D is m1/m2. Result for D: 0.95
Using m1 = 2908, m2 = 3056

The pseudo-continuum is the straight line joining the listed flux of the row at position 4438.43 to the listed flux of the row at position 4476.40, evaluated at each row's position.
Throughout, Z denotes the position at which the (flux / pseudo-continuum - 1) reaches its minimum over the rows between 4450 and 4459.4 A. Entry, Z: 4453.78 A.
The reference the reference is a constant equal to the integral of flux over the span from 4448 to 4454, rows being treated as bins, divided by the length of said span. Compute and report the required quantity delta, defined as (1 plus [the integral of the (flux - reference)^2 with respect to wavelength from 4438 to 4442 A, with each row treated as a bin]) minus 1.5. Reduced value 2222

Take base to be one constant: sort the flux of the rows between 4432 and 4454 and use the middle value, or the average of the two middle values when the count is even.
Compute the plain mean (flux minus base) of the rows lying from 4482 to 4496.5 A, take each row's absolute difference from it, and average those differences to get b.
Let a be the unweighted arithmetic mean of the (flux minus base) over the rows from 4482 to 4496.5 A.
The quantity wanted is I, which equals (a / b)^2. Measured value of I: 0.15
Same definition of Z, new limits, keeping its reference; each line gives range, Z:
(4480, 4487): 4481.56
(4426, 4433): 4428.22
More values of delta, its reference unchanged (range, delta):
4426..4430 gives 1976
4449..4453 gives 1431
